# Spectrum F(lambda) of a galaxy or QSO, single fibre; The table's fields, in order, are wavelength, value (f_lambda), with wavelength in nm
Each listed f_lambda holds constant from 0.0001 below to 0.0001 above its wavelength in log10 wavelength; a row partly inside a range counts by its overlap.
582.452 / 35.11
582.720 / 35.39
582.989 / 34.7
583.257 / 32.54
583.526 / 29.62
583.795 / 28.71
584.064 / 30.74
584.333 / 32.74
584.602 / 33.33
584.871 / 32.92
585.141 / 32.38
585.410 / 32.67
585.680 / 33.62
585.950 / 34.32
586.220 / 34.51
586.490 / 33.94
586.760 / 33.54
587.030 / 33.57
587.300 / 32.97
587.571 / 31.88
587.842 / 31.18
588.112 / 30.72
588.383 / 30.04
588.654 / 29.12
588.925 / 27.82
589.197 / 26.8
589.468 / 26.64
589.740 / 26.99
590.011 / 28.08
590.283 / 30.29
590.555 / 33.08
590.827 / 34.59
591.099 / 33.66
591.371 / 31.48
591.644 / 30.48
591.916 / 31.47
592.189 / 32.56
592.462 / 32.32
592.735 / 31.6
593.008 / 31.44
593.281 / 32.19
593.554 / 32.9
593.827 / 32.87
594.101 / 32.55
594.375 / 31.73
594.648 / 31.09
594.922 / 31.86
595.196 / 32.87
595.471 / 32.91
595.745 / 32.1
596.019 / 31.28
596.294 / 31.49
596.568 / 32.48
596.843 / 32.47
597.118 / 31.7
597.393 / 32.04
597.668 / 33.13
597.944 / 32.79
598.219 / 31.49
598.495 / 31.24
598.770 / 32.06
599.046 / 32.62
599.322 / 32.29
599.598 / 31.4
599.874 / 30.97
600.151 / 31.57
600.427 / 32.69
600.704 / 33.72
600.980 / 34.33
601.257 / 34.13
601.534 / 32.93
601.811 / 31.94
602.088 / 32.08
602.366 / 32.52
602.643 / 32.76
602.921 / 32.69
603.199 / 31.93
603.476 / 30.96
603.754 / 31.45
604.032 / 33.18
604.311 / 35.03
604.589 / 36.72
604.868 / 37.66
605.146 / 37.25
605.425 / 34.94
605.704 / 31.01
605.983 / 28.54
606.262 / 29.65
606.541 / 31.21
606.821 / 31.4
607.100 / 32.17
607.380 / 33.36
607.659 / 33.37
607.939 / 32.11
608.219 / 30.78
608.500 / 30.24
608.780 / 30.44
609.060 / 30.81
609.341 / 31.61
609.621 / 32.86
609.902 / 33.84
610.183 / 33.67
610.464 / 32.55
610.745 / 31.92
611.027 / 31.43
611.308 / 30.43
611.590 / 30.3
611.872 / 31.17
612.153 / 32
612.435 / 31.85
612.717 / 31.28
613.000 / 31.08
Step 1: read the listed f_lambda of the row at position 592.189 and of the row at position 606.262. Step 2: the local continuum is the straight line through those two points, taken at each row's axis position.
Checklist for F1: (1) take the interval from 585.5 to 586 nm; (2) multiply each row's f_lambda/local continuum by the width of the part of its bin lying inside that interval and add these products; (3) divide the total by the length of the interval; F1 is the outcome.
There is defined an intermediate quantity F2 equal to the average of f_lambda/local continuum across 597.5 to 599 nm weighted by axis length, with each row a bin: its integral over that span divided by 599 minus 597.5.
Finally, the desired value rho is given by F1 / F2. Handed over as 0.97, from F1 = 1.00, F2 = 1.03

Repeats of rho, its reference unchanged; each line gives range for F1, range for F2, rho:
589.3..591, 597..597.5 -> 0.90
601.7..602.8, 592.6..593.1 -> 1.09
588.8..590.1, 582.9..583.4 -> 0.85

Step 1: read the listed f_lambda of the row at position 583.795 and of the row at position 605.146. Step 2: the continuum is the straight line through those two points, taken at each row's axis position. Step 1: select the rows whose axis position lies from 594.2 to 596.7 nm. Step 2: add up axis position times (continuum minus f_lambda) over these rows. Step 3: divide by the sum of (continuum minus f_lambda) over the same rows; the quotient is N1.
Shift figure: 595.56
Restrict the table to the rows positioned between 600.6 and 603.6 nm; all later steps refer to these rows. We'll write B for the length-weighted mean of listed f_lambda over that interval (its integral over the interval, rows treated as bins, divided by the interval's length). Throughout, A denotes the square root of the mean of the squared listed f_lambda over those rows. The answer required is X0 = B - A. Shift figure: -0.010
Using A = 32.7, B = 32.7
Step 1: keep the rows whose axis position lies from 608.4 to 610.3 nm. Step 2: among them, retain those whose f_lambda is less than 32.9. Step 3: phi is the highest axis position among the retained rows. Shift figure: 609.621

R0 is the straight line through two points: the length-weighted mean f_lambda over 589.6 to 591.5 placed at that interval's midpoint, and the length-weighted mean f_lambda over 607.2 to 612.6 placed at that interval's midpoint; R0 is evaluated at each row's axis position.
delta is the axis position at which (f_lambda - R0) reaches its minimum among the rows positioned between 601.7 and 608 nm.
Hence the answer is 605.983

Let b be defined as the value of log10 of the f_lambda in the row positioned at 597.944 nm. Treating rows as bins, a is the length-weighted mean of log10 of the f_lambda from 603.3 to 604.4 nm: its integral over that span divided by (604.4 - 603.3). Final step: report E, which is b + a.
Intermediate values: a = 1.51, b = 1.52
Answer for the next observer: 3.03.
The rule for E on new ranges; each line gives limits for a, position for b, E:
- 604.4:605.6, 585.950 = 3.10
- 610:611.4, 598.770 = 3.01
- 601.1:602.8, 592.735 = 3.01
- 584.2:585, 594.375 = 3.02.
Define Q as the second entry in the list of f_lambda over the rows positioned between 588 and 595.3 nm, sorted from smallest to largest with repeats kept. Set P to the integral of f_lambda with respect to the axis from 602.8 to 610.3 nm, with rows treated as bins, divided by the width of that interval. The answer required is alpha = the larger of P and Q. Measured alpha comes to 32.55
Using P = 32.5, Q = 26.8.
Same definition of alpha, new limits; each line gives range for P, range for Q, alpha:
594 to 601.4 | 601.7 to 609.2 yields 32.26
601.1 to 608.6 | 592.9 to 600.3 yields 32.68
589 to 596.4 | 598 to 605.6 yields 31.35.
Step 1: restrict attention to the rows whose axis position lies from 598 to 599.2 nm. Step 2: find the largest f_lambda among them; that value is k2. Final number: 32.62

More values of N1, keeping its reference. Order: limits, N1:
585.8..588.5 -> 586.64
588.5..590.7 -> 589.36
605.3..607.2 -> 606.31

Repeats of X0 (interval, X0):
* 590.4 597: -0.019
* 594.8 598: -0.023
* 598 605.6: -0.059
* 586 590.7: -0.041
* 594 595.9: -0.017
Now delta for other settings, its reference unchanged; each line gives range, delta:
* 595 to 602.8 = 599.874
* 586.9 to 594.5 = 589.468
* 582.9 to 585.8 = 583.795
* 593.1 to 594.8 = 594.648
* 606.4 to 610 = 608.500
